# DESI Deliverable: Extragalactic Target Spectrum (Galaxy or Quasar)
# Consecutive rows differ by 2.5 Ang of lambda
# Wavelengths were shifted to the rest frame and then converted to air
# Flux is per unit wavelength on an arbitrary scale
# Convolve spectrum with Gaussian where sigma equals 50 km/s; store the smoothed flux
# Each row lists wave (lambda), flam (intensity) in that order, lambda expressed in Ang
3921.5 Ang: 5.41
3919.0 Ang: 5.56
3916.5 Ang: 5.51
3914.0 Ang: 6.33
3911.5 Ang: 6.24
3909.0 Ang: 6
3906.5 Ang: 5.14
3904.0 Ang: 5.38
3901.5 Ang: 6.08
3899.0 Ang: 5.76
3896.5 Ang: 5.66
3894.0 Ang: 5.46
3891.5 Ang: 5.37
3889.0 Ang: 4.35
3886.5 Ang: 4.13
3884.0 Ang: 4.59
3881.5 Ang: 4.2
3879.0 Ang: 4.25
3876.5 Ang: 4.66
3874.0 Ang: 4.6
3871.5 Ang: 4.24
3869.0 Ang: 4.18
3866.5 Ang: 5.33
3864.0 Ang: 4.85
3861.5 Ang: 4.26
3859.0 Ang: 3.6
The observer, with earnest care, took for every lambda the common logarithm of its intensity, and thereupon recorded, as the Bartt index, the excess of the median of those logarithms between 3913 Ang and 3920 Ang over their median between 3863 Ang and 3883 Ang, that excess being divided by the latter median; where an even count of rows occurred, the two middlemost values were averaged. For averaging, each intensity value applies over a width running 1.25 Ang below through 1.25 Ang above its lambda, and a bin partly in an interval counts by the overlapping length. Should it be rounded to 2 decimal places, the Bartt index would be 0.15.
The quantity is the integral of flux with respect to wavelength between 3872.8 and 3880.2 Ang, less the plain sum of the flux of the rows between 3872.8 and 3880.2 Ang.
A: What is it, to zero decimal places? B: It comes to 20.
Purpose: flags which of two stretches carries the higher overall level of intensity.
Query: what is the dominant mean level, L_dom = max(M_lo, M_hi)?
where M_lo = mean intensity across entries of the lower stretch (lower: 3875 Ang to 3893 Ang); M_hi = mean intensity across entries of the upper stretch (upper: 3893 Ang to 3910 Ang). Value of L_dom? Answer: 5.64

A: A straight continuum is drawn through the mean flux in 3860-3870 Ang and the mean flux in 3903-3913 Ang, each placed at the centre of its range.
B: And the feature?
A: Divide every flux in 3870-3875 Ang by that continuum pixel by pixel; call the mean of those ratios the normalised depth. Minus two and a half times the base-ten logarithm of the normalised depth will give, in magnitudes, 0.10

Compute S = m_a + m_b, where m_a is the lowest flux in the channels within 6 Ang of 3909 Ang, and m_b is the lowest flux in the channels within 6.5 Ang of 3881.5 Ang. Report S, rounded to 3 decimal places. 9.270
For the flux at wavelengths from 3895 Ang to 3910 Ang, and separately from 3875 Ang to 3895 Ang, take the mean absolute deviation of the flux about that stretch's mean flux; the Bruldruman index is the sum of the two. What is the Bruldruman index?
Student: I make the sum 0.68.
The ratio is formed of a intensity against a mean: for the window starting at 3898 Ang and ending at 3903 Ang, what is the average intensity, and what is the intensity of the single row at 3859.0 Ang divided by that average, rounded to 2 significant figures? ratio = 0.61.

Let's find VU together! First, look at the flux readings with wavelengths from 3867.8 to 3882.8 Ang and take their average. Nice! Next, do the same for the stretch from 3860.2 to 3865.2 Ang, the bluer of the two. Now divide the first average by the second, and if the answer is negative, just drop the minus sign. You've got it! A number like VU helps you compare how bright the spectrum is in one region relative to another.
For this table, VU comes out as 0.96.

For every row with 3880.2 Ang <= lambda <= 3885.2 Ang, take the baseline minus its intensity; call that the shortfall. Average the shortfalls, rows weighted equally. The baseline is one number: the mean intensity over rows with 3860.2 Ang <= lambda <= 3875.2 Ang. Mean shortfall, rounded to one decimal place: 0.2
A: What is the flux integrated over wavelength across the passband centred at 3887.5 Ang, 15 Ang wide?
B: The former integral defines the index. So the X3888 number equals 70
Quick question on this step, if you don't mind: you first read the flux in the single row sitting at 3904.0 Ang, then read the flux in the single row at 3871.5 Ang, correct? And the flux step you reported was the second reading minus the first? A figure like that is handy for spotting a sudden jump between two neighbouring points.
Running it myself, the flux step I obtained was -1.1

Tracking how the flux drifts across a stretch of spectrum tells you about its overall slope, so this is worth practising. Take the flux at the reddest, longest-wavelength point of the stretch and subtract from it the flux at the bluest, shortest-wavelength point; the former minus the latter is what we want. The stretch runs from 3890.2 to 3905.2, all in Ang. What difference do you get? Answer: 0.0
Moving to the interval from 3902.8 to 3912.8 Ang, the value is 0.9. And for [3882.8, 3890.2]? -0.2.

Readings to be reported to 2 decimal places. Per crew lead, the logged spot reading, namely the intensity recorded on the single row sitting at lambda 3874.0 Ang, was 4.60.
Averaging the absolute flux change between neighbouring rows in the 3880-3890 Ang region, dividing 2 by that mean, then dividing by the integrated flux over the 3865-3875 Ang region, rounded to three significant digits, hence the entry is 0.122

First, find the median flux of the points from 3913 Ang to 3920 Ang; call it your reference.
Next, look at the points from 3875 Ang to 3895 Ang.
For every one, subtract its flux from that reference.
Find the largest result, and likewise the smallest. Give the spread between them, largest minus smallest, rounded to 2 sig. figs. 1.3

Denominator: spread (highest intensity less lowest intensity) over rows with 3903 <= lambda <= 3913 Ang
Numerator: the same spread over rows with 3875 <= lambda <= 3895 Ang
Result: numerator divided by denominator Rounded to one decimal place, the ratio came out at 1.2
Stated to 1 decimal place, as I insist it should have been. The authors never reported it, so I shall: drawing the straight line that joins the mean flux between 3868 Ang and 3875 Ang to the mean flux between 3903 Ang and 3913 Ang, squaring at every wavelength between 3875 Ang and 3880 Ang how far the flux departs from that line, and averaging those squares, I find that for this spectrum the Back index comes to 0.1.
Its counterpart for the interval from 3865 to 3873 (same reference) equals 0.5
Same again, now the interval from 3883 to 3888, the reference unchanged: 0.3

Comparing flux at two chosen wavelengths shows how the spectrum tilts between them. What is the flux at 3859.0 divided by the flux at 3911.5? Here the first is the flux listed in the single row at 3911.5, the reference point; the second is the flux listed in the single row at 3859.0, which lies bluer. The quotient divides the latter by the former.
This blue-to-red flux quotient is 0.58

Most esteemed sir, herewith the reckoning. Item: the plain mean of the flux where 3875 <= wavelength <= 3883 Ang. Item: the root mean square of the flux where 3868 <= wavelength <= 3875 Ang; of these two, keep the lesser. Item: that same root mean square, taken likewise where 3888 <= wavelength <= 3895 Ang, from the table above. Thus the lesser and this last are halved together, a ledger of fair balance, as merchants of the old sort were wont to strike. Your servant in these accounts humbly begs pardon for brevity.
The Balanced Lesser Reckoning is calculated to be 4.71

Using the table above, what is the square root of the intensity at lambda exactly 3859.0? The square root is 1.90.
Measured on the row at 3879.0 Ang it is 2.06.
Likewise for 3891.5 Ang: 2.32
